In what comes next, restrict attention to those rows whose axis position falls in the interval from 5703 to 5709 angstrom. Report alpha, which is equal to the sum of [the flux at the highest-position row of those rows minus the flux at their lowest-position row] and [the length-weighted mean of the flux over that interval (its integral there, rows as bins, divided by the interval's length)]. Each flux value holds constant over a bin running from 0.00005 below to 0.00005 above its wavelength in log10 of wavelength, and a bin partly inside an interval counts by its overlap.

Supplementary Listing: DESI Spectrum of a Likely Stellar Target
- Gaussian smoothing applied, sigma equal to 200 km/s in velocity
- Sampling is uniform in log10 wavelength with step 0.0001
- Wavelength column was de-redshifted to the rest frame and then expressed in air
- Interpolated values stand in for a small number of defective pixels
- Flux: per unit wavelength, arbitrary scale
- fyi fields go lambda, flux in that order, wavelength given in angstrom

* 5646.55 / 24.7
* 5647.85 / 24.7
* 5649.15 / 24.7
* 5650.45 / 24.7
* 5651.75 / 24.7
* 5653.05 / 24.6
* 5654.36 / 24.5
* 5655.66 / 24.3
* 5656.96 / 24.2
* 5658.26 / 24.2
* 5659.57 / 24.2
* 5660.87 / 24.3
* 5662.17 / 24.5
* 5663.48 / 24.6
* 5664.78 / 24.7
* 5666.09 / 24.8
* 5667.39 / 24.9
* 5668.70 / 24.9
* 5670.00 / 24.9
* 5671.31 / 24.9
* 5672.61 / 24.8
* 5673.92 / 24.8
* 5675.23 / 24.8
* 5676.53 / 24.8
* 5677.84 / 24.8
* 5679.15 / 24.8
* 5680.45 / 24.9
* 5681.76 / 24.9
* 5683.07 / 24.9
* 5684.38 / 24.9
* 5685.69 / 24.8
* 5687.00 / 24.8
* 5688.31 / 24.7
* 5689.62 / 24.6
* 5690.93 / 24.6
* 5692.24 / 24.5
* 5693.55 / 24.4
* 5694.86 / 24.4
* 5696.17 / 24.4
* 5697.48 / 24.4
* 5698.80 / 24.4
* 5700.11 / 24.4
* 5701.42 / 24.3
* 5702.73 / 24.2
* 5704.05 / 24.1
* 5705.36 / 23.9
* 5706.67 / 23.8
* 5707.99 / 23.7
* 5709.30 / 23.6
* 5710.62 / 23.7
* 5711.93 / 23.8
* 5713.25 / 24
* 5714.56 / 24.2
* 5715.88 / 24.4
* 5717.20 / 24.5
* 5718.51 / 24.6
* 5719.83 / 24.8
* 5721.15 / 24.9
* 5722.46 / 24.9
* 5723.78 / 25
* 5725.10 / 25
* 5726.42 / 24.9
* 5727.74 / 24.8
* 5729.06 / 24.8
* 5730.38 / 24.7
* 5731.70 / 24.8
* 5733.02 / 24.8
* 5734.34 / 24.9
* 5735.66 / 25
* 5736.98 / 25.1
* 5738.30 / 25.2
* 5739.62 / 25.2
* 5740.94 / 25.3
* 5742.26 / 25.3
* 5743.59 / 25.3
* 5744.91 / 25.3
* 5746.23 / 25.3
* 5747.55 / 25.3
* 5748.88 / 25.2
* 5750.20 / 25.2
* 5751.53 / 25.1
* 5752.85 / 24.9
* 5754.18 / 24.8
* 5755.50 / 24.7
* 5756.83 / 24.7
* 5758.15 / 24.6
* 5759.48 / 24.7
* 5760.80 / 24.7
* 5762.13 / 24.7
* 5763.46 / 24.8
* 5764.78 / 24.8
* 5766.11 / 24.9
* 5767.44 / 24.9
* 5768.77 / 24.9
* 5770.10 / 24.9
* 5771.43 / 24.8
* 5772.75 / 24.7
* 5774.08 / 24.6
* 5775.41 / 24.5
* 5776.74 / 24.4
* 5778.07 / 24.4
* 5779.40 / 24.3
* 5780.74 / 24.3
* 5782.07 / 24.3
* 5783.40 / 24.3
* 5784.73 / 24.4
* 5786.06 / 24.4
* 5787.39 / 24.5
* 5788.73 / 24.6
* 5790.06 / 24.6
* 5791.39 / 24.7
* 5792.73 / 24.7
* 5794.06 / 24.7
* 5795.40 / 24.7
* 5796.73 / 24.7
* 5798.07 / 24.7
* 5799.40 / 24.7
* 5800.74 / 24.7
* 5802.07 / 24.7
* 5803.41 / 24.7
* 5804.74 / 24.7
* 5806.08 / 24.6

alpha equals 23.5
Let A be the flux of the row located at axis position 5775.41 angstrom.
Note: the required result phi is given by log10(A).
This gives 1.39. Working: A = 24.5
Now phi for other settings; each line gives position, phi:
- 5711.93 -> 1.38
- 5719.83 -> 1.39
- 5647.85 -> 1.39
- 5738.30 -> 1.40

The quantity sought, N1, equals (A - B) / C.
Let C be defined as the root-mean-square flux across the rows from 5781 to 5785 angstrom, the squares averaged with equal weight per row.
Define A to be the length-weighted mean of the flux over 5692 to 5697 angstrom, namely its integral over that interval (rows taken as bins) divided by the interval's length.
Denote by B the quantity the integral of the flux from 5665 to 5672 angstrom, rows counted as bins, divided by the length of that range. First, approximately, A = 24.4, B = 24.9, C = 24.3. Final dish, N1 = -0.018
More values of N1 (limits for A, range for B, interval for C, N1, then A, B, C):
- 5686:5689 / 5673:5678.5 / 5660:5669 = -0.001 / 24.7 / 24.8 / 24.7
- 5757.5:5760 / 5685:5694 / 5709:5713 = -0.001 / 24.6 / 24.6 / 23.7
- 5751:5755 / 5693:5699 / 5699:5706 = 0.023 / 24.9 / 24.4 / 24.2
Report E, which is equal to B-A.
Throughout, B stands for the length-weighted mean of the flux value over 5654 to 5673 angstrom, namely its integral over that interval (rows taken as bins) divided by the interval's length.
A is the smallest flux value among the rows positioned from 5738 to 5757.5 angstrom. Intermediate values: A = 24.7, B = 24.6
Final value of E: -0.1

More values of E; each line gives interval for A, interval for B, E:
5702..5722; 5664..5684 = 1.2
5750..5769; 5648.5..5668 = -0.1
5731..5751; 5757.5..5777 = -0.1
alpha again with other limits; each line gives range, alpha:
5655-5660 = 24.1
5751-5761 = 24.4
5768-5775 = 24.5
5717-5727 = 25.2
